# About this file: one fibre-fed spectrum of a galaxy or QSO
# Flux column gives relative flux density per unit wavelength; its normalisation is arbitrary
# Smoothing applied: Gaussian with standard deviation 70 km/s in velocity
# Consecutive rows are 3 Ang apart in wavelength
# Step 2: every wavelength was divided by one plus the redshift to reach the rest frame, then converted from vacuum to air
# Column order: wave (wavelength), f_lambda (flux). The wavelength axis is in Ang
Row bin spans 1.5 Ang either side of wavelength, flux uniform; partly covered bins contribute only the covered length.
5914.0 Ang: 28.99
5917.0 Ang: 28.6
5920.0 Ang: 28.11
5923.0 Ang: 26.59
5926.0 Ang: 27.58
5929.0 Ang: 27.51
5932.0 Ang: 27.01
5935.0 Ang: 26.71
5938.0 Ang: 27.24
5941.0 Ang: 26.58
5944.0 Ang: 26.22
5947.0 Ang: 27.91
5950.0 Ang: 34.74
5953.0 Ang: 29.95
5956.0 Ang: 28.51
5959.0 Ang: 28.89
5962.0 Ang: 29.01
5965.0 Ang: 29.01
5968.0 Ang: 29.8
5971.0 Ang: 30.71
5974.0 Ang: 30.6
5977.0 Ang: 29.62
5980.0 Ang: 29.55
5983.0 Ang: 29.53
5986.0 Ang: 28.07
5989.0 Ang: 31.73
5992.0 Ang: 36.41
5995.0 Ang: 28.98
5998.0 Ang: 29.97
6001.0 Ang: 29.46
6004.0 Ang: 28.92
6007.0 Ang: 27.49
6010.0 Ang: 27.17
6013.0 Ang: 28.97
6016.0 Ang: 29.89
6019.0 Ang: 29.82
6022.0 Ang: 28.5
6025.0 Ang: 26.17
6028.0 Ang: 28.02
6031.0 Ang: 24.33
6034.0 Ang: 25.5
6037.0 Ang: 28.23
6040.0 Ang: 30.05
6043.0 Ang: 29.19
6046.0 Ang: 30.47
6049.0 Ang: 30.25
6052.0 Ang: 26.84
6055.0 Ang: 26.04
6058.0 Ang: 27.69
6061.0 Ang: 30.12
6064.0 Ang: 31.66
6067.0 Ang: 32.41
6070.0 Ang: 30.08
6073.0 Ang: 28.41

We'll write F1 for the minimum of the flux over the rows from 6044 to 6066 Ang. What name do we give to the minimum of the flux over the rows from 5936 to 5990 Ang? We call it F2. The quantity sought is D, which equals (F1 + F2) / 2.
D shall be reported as 26.1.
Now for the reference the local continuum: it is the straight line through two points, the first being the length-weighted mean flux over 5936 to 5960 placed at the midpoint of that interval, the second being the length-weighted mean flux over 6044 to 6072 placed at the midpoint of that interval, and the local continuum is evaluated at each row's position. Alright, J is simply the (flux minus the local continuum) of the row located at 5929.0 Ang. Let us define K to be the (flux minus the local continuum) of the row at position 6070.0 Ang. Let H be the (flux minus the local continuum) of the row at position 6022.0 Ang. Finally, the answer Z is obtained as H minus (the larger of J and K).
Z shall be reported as -1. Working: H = -0.7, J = -1.1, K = 0.5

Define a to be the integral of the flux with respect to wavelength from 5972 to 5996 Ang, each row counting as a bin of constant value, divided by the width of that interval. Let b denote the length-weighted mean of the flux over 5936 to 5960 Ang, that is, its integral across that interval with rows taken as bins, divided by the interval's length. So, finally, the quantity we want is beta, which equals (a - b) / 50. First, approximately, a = 30.6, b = 28.7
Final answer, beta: 0.04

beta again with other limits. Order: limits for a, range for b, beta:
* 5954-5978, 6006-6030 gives 0.03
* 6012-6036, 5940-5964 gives -0.03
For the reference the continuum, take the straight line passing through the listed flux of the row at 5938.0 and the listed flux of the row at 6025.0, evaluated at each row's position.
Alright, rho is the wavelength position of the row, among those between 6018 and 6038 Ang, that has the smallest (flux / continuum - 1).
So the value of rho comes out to 6031.0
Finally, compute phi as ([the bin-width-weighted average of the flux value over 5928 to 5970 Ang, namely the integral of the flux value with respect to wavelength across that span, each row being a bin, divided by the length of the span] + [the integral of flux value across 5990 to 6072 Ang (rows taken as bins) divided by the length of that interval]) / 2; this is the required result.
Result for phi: 28.8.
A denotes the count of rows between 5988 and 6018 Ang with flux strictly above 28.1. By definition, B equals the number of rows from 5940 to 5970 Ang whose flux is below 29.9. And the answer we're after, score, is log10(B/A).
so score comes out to 0.00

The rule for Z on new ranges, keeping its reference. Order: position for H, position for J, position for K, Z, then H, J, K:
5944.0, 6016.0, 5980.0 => -3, -2.5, 0.7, 0.6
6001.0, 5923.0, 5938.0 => 2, 0.4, -1.9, -1.4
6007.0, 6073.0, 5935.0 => 0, -1.6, -1.2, -1.9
